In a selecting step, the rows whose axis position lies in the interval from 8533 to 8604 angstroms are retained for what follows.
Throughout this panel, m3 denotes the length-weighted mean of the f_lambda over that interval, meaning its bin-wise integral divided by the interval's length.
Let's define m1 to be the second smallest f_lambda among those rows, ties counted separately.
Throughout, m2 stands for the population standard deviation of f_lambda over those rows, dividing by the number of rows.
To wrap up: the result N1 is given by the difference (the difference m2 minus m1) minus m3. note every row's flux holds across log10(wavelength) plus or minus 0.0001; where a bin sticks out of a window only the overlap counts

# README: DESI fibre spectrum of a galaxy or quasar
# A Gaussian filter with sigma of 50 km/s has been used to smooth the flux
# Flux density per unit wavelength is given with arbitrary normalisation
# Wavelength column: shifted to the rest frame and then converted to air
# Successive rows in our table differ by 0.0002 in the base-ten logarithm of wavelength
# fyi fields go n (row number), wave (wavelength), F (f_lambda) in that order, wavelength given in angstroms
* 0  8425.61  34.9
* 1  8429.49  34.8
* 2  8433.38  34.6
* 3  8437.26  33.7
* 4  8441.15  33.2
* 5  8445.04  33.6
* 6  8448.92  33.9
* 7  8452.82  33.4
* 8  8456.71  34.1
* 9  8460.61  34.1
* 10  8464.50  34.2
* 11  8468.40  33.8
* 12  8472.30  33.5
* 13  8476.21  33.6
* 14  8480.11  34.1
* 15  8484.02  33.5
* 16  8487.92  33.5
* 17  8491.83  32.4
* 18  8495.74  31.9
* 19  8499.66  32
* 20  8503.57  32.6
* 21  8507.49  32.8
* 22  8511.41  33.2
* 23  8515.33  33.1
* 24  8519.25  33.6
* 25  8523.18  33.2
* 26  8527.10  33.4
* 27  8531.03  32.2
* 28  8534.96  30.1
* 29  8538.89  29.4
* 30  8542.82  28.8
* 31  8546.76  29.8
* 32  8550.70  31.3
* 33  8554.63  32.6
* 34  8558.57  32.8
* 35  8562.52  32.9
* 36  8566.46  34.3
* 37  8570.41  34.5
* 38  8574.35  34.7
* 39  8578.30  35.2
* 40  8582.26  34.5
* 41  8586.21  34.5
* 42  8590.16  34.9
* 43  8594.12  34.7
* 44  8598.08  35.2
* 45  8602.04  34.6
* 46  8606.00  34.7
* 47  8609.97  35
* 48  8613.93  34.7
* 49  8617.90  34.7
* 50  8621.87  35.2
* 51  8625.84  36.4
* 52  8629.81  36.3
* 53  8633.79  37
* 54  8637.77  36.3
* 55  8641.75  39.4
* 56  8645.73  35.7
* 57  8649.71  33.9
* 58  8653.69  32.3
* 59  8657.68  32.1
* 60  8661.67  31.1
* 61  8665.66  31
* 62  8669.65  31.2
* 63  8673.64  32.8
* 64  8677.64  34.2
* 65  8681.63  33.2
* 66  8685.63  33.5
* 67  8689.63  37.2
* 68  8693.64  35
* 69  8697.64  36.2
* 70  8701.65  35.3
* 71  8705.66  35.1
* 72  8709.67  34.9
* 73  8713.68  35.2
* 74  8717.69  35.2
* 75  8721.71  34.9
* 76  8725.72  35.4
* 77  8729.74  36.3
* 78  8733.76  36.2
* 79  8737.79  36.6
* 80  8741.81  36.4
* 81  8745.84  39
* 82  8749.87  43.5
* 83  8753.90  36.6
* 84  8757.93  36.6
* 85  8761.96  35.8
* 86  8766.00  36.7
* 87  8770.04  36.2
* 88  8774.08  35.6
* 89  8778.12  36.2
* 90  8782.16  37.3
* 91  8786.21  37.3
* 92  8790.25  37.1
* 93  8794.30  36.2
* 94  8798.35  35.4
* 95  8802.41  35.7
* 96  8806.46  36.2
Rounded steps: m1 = 29.4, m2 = 2.14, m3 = 33.0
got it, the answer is -60.3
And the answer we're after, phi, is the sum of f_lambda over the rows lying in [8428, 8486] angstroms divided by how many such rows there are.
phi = 33.9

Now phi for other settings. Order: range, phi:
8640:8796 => 35.5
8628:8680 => 34.1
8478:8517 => 32.9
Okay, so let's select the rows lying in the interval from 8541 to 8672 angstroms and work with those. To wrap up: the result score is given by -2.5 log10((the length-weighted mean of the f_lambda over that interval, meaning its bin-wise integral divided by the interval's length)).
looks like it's -3.83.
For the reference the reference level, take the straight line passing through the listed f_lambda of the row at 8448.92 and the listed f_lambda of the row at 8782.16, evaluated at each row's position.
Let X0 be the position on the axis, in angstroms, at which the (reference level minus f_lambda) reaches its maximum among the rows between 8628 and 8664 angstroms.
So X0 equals 8661.67 angstroms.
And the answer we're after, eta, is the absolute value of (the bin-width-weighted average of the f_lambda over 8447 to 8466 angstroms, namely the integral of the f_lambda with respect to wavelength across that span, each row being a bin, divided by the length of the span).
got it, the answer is 33.9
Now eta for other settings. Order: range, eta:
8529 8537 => 31.1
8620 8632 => 36.0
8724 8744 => 36.2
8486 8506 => 32.5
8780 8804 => 36.5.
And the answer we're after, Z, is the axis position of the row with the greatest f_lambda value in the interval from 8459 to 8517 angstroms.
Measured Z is 8464.50 angstroms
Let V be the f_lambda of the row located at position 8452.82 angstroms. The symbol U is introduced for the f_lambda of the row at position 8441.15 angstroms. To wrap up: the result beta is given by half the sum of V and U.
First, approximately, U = 33.2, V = 33.4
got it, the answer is 33.3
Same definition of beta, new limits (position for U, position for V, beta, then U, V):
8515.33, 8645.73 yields 34.4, 33.1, 35.7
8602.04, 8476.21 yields 34.1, 34.6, 33.6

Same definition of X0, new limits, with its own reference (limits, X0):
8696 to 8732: 8721.71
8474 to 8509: 8495.74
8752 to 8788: 8774.08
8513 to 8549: 8542.82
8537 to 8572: 8542.82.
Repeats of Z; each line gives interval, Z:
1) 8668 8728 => 8689.63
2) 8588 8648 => 8641.75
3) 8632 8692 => 8641.75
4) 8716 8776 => 8749.87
